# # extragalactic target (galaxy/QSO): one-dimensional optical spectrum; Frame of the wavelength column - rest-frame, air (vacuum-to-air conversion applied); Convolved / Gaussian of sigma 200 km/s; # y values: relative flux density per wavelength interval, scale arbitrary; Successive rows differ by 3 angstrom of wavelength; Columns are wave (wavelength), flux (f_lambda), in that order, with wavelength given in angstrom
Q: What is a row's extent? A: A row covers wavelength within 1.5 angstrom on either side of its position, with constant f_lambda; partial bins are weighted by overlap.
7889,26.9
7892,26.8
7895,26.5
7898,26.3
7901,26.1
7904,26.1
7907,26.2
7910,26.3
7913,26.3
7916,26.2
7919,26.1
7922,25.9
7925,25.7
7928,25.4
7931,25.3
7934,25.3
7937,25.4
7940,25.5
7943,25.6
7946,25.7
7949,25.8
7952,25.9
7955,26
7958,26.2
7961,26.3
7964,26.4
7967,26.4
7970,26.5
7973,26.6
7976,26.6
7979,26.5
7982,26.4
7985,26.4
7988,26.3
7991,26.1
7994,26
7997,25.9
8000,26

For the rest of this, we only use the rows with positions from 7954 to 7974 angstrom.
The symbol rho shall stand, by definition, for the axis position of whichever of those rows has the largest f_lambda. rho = 7973 angstrom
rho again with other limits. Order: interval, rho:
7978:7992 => 7979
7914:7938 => 7916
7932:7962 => 7961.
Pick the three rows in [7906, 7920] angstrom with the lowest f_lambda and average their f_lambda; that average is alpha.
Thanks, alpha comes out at 26.2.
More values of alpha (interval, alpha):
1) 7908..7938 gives 25.3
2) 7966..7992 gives 26.3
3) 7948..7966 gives 25.9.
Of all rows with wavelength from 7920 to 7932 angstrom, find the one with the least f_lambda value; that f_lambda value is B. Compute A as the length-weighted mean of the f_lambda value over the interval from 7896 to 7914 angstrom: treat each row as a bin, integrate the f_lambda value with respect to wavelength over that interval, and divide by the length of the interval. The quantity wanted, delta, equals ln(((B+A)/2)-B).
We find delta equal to -0.77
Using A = 26.2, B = 25.3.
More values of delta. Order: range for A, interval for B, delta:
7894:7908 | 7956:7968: -4.13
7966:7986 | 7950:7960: -1.22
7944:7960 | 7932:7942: -1.17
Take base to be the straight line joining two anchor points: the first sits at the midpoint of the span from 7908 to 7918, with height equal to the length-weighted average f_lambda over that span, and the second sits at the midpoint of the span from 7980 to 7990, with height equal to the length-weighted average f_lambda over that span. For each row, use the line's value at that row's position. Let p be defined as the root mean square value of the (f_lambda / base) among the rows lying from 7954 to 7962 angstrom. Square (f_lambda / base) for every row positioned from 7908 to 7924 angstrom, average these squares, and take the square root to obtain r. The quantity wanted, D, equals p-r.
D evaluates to -0.002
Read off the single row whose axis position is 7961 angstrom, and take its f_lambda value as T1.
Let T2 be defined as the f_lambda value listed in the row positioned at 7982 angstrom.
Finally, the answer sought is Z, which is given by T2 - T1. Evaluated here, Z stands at 0.10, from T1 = 26.3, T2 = 26.4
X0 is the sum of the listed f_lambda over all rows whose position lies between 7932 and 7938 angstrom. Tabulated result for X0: 51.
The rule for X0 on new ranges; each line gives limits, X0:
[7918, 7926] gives 78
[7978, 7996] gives 158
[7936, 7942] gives 51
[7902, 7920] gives 157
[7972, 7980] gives 80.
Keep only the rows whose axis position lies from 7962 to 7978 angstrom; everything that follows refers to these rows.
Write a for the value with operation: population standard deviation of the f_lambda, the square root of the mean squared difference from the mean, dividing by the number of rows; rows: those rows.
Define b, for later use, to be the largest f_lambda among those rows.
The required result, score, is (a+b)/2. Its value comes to 13.34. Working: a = 0.09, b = 26.6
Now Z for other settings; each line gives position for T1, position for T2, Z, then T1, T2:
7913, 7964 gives 0.10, 26.3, 26.4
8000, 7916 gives 0.20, 26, 26.2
